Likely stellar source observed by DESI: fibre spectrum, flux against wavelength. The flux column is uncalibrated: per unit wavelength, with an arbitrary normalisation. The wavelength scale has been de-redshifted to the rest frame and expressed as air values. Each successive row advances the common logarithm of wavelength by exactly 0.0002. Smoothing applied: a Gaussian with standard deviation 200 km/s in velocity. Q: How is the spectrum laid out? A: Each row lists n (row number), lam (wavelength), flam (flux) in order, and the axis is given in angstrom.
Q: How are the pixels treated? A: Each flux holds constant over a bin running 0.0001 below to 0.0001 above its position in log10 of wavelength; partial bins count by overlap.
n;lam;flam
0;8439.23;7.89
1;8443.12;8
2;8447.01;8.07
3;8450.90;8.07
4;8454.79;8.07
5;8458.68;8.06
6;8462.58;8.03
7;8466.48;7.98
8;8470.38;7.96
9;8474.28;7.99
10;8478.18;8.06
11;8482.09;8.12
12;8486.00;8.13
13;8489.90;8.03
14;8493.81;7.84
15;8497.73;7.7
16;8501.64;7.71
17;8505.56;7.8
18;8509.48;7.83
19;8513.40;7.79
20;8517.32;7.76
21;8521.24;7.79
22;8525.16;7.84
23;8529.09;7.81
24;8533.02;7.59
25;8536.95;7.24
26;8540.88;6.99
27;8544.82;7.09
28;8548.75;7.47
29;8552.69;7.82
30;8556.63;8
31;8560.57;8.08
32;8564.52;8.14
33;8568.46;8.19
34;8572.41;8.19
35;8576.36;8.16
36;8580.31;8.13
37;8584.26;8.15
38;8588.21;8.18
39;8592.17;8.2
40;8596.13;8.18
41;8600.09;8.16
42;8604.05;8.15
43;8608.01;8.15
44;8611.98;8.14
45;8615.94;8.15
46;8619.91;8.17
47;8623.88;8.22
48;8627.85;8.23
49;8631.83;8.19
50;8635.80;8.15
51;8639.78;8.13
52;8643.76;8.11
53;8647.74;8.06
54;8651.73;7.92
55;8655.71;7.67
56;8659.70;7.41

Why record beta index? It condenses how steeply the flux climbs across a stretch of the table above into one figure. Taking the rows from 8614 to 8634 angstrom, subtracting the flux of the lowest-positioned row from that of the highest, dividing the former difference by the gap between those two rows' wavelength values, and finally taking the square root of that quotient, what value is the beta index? 0.050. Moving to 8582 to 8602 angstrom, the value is 0.025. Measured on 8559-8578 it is 0.071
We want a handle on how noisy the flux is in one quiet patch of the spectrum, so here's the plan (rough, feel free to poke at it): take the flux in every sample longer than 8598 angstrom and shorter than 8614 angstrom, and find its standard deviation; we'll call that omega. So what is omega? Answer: 0.01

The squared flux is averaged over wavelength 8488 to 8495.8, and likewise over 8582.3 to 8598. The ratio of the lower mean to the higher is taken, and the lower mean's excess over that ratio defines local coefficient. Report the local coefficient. 62.0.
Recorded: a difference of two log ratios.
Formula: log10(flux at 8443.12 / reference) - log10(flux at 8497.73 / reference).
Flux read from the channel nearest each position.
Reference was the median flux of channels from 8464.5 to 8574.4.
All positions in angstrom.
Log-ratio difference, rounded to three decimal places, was 0.017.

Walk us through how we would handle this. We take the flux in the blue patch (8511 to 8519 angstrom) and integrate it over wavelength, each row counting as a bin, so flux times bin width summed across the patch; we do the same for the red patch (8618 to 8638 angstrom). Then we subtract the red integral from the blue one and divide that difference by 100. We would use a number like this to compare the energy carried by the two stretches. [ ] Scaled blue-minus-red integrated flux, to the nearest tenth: -1.0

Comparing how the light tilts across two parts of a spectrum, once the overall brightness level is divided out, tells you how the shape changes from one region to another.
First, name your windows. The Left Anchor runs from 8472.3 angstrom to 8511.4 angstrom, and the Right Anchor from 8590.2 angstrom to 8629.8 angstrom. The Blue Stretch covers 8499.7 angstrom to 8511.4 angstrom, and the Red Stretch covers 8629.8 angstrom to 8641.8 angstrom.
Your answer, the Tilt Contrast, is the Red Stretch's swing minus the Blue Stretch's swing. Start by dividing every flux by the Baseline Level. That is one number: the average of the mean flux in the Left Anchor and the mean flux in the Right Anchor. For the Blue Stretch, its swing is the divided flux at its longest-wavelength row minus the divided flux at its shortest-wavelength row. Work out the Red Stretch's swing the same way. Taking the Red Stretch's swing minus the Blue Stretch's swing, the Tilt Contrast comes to -0.022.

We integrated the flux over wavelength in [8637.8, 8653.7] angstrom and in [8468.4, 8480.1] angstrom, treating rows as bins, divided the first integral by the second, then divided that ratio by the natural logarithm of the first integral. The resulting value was 0.28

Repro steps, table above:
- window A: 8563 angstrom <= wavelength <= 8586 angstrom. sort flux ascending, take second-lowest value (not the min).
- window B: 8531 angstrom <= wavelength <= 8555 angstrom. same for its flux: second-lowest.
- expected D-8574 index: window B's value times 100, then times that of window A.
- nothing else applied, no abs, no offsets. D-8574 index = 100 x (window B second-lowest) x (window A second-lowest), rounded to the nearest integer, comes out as 5771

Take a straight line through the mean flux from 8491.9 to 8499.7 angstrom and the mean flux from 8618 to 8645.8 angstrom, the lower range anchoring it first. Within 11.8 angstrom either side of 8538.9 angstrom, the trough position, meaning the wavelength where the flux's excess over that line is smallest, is 8540.88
